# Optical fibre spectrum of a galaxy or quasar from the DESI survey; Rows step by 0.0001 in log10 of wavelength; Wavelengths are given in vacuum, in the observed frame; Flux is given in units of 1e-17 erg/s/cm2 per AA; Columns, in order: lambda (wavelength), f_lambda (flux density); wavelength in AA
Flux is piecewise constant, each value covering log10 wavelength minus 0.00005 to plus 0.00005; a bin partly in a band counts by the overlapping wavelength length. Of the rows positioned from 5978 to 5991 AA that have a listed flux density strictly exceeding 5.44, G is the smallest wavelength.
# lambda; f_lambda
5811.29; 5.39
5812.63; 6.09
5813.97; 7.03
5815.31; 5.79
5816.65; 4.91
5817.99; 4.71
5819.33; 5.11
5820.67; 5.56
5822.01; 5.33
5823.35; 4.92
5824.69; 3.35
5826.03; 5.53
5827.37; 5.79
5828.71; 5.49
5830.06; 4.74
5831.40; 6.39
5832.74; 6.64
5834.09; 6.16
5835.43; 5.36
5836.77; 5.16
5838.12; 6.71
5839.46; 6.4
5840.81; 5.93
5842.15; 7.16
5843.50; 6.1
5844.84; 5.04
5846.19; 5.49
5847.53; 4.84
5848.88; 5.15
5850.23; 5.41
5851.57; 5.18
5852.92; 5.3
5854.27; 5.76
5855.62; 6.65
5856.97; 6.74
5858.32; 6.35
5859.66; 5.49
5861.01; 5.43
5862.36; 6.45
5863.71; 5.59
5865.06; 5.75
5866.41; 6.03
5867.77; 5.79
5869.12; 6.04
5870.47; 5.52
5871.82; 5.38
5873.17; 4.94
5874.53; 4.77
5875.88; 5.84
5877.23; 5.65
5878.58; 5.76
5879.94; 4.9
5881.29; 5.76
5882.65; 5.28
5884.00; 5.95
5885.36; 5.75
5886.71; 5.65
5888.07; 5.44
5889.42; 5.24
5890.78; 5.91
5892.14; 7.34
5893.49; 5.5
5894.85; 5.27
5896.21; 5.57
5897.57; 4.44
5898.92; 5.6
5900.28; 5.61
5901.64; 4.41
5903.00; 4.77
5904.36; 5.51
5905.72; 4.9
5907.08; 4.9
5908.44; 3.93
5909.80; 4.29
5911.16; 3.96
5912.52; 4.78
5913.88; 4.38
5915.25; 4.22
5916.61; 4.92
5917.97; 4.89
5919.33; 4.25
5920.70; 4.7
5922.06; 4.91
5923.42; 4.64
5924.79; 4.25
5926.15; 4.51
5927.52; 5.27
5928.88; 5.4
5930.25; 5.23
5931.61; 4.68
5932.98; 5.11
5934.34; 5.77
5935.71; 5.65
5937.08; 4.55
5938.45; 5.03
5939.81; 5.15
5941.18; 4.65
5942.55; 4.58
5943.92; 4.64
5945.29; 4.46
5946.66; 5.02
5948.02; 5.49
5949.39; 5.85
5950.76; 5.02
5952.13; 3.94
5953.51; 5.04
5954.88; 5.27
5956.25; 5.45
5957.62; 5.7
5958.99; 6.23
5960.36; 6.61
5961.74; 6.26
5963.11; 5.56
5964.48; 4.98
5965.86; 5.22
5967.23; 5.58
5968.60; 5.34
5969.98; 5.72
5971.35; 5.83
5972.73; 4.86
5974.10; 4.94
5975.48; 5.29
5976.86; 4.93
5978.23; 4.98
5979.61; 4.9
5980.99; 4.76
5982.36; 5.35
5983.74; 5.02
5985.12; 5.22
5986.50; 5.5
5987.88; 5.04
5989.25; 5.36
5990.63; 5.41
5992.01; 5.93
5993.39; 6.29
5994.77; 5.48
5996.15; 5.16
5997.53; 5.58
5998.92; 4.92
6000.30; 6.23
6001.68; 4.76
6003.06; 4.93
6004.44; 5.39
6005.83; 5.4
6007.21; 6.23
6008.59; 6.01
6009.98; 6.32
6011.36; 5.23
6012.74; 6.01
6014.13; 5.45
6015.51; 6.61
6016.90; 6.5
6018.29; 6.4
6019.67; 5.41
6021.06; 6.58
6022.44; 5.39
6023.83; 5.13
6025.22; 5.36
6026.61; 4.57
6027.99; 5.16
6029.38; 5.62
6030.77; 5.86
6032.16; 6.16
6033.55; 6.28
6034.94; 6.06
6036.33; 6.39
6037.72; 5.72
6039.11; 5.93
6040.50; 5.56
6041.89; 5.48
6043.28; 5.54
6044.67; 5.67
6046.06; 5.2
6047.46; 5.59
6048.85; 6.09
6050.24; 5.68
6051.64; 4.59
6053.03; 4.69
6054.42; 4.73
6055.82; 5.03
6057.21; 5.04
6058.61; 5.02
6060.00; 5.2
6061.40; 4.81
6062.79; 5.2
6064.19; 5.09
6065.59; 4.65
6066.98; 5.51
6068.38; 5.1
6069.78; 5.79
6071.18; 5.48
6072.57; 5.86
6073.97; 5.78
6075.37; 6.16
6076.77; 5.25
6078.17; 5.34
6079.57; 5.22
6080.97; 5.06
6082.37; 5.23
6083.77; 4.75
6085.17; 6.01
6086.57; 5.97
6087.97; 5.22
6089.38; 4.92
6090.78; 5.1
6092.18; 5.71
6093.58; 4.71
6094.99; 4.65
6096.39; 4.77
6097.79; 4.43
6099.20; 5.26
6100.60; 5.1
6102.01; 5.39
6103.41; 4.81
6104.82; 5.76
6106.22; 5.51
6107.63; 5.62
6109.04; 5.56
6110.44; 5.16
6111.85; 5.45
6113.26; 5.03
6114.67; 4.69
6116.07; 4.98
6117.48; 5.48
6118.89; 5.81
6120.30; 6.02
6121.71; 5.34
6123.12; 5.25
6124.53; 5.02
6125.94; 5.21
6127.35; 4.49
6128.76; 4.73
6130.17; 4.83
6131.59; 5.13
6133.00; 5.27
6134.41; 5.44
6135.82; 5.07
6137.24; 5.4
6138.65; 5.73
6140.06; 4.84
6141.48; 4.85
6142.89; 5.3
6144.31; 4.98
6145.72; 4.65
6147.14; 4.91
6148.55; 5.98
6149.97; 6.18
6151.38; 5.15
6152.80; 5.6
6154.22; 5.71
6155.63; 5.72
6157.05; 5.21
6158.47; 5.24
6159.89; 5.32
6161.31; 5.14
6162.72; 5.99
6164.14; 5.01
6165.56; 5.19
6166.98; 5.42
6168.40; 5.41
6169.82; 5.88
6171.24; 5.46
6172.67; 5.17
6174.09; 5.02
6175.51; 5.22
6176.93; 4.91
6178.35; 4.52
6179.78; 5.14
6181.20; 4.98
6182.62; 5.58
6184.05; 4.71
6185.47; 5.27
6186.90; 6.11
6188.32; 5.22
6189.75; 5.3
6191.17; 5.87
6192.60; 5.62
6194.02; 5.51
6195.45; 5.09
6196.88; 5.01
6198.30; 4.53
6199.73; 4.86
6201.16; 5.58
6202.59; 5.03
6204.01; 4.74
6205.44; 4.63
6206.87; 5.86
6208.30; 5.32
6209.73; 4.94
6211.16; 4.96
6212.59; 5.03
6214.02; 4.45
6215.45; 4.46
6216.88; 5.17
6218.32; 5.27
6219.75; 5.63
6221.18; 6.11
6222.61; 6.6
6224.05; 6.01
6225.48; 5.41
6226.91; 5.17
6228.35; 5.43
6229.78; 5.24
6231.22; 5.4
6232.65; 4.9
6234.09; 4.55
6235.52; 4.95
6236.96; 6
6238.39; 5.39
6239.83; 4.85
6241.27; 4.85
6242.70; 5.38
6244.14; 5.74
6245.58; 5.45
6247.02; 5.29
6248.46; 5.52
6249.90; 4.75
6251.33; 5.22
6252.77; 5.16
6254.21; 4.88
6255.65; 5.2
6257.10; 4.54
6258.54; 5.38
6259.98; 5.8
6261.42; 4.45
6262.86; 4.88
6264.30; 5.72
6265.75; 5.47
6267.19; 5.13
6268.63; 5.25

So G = 5986.50 AA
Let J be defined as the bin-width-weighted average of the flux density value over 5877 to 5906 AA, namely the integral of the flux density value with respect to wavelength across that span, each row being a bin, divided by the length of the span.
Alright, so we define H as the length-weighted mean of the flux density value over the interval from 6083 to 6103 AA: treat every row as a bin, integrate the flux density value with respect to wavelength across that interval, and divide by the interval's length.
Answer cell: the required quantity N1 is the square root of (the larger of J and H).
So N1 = 2.34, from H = 5.1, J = 5.47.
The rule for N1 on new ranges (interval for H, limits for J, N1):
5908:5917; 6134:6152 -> 2.29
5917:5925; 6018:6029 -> 2.34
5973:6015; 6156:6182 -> 2.32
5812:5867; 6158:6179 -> 2.38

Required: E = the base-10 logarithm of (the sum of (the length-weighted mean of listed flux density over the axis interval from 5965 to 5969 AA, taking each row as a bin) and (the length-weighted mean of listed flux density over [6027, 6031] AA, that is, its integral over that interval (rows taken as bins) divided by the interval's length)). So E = 1.034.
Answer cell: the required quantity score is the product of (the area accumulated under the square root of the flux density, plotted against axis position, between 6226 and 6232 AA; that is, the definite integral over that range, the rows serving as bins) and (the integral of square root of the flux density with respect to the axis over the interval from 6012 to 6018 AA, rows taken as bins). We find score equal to 205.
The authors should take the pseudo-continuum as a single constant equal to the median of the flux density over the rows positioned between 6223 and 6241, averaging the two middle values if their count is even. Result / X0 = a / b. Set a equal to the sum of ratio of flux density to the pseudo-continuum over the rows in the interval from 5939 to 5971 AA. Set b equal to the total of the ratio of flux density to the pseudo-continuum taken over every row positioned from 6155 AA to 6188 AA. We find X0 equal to 1.00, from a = 22.9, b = 22.9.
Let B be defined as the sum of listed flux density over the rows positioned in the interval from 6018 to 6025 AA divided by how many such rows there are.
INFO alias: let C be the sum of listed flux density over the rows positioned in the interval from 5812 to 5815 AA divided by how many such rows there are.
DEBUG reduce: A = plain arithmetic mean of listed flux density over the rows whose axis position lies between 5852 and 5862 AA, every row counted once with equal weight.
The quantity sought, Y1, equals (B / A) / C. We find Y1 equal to 0.15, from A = 5.96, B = 5.8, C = 6.6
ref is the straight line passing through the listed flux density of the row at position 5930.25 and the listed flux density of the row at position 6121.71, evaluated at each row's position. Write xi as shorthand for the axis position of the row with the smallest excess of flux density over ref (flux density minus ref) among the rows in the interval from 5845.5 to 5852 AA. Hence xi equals 5847.53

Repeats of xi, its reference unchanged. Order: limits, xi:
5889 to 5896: 5889.42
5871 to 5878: 5874.53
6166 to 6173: 6172.67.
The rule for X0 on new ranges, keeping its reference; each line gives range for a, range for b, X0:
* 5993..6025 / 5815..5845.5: 1.02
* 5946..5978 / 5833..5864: 0.93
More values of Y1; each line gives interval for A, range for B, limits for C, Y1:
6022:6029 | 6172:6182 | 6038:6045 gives 0.17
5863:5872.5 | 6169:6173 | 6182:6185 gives 0.19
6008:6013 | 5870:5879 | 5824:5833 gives 0.17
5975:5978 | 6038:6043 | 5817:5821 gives 0.22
